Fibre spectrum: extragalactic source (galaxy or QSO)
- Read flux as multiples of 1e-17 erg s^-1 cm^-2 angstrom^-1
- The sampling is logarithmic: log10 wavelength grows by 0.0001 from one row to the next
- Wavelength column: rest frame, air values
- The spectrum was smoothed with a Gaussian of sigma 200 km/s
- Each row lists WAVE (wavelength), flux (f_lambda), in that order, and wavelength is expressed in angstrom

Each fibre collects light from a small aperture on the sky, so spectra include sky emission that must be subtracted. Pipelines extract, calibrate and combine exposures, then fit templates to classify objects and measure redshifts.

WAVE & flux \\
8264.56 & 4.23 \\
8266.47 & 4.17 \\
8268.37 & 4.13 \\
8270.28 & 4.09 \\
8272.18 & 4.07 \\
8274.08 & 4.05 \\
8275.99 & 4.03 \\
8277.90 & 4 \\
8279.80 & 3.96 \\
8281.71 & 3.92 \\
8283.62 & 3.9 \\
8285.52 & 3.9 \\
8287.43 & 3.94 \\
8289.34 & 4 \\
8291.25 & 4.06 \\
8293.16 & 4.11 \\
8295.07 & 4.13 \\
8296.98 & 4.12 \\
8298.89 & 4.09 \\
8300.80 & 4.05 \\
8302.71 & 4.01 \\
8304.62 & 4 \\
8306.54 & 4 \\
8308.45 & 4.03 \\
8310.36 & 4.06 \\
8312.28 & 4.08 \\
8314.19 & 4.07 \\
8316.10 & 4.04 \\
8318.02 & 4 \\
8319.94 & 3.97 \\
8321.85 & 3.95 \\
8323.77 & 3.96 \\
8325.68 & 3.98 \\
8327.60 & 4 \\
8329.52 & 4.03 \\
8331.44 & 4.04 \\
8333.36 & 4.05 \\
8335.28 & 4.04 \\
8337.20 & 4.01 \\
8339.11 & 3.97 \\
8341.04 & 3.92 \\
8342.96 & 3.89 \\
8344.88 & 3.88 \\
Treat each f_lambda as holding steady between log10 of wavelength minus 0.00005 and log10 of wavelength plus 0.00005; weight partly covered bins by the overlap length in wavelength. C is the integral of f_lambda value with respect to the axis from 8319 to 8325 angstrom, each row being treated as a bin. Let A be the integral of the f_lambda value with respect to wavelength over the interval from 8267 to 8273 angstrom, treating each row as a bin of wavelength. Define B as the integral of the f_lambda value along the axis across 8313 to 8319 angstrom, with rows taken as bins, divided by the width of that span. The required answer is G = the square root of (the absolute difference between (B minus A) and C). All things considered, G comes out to 6.7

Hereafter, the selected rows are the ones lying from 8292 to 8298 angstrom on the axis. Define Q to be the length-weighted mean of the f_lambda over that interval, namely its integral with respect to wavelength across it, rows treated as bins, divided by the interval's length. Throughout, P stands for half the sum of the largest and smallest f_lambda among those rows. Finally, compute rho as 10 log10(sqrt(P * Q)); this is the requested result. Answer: 6.15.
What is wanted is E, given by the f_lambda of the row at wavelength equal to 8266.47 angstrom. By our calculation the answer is 4.17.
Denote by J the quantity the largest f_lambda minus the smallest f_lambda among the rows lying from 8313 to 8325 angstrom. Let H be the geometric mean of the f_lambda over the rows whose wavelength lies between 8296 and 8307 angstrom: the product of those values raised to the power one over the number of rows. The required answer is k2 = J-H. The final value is -3.92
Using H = 4.04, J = 0.120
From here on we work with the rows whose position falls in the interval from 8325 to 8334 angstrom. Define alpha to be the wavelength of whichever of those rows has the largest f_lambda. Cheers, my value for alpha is 8333.36 angstrom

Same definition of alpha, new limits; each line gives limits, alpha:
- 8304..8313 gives 8312.28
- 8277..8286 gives 8277.90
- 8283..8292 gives 8291.25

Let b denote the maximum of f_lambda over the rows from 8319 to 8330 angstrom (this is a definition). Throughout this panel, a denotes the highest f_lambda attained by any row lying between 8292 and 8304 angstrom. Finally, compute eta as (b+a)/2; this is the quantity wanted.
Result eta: 4.08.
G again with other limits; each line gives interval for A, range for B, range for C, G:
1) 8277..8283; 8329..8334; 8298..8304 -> 6.6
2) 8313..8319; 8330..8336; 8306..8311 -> 6.4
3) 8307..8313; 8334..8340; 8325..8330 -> 6.3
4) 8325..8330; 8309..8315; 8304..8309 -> 6.0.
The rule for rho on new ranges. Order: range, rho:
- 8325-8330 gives 6.02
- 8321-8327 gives 5.98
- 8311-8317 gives 6.09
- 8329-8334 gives 6.06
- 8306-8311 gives 6.06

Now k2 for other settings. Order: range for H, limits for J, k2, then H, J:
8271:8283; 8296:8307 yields -3.88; 4.00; 0.120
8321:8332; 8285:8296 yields -3.76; 3.99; 0.230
